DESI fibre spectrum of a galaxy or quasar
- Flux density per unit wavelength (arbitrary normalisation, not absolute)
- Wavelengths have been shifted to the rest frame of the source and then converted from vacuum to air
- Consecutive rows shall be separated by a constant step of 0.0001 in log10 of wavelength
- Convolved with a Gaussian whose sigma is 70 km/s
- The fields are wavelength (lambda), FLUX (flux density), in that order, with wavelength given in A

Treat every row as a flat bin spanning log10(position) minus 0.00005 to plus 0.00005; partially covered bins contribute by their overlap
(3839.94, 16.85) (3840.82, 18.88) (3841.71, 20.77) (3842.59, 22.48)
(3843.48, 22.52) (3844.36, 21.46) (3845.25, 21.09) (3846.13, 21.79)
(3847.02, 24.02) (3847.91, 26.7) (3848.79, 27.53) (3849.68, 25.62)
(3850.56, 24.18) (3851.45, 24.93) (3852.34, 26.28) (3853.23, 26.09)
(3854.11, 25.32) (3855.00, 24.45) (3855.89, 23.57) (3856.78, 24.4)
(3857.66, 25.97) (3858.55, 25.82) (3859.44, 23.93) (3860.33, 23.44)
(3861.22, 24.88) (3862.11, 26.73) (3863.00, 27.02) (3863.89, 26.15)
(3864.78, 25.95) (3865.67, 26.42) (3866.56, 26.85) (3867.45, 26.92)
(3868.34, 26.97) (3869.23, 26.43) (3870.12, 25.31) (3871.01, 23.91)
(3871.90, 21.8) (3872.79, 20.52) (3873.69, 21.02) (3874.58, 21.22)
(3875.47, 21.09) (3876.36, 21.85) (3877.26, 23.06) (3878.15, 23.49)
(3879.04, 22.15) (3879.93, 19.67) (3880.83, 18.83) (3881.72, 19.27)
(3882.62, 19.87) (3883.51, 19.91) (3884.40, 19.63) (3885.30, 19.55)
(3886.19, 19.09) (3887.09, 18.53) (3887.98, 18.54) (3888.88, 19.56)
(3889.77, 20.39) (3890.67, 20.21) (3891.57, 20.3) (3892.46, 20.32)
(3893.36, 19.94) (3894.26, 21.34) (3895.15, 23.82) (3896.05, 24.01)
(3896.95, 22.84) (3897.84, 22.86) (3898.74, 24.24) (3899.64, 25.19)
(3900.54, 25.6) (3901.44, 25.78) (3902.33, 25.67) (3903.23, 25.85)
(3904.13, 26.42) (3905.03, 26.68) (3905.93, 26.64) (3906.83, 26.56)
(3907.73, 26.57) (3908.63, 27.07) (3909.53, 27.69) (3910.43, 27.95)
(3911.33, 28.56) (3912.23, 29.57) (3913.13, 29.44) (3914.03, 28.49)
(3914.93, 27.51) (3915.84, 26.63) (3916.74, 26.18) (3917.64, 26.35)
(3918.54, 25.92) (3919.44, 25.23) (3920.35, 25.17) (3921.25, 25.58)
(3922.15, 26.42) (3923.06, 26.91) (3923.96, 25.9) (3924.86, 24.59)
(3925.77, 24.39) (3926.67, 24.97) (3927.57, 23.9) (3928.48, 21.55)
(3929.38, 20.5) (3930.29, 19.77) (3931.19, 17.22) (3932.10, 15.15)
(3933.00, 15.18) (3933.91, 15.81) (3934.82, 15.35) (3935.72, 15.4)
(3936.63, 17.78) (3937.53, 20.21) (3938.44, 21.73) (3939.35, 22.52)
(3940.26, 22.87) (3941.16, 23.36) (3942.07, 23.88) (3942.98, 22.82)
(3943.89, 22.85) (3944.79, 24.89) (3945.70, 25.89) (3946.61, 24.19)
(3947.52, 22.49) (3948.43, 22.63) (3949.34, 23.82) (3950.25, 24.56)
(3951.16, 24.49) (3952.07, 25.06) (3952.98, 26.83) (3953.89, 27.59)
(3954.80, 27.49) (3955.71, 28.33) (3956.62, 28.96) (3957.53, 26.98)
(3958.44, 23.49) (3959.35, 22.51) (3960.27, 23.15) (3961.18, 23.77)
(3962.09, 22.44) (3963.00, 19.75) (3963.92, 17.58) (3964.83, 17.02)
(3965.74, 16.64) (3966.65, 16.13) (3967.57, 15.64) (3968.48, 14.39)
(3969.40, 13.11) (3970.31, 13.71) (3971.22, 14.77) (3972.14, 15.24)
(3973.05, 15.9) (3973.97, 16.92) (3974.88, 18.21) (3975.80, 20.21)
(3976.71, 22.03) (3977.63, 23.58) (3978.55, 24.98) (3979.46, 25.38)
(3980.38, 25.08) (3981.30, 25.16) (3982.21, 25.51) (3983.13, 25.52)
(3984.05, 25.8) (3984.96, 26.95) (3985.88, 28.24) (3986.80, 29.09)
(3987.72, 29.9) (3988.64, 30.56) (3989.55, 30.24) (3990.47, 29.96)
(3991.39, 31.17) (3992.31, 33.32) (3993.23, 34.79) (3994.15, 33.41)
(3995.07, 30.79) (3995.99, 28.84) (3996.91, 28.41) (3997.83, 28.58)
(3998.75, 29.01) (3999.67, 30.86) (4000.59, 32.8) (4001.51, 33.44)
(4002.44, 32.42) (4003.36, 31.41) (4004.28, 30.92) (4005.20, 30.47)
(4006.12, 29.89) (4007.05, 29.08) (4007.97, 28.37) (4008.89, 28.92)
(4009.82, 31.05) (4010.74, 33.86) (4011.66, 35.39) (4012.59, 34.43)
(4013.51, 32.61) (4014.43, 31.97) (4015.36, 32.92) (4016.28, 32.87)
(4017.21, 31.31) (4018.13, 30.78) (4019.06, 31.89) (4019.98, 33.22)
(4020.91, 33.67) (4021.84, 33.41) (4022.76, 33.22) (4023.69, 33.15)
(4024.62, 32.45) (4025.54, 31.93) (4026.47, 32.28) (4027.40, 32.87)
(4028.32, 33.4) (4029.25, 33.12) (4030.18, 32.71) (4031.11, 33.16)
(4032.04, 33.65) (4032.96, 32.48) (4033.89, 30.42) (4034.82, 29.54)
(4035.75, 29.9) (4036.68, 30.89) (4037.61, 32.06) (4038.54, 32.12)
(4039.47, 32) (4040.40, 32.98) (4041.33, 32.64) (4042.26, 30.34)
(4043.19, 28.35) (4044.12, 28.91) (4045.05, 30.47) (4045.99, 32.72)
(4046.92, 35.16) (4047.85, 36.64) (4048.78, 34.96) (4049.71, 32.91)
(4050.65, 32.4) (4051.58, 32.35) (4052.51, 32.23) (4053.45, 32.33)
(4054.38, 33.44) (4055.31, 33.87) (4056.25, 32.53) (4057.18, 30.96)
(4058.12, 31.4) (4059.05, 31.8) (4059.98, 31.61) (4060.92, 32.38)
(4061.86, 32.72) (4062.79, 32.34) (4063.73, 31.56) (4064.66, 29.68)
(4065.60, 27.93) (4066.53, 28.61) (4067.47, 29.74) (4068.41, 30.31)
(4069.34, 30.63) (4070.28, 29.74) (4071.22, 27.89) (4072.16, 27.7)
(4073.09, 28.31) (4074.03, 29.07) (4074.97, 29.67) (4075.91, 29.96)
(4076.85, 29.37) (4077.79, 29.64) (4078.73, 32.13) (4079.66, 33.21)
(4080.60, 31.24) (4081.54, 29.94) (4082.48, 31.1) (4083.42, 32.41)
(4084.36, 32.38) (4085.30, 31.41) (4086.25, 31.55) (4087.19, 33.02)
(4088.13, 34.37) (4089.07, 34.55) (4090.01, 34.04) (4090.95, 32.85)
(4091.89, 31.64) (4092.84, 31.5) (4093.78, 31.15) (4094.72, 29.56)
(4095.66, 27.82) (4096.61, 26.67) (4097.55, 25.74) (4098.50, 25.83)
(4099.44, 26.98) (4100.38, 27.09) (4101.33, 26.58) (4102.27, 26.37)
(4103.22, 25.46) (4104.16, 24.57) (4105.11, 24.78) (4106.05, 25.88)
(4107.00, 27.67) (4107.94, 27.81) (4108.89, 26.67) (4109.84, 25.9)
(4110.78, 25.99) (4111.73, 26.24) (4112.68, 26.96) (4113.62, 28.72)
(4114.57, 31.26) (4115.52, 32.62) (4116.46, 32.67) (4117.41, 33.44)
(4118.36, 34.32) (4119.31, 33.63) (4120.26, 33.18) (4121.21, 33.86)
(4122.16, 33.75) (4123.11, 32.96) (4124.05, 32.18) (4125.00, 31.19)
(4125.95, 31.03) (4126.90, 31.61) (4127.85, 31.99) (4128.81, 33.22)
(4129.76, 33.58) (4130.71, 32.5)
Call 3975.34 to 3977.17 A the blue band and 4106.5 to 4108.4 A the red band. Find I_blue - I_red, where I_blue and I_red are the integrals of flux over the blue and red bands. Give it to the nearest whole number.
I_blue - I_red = -14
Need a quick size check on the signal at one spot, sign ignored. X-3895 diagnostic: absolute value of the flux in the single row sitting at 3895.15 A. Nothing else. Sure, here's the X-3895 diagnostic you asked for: 24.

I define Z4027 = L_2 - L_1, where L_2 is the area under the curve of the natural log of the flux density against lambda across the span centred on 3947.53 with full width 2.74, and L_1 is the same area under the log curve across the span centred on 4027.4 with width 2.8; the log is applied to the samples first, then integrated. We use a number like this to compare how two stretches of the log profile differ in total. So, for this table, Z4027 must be -1.2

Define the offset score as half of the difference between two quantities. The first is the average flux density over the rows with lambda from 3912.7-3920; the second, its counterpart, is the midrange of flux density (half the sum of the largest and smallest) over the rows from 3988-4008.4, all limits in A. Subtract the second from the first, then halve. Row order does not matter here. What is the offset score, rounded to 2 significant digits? -2.3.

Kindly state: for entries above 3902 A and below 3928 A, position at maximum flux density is 3912.23 A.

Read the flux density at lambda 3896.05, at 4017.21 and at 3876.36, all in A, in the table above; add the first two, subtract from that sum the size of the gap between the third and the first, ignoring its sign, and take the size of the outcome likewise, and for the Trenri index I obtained 53.2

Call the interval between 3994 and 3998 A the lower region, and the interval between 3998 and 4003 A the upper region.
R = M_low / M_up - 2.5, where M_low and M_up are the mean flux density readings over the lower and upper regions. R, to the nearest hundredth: -1.55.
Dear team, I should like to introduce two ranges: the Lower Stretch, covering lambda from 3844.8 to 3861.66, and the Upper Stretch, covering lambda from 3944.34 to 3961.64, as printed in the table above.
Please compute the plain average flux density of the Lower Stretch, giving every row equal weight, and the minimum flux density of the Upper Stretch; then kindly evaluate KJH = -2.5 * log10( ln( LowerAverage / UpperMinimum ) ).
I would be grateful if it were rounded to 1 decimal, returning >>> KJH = 2.6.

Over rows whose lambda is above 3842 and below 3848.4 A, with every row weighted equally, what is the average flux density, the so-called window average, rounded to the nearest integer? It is 23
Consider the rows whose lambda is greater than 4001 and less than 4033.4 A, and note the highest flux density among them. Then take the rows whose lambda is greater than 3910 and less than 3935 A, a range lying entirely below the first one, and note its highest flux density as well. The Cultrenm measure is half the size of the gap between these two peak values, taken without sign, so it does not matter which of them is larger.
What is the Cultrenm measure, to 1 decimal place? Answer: 2.9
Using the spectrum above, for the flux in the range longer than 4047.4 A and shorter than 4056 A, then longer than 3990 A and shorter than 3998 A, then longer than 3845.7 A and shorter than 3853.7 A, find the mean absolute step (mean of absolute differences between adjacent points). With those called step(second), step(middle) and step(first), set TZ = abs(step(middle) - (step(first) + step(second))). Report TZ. 0.76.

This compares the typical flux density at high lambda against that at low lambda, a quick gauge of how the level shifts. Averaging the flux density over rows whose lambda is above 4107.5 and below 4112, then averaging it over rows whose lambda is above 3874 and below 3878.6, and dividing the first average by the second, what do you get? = 1.20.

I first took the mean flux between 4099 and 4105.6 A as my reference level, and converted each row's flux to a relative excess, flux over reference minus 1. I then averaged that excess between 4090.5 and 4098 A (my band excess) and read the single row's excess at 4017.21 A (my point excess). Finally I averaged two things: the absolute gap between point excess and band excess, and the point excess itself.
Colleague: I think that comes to 0.135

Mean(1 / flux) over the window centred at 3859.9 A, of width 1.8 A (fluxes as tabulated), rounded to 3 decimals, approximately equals 0.042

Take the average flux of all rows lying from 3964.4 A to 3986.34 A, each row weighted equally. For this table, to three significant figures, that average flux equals 20.3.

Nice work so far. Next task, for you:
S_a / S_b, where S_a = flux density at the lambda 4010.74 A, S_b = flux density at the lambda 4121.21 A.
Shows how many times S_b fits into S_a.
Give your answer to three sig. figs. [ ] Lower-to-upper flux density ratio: 1.00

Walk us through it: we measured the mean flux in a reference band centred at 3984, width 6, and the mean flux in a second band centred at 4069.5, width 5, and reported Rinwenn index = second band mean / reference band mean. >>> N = 1.11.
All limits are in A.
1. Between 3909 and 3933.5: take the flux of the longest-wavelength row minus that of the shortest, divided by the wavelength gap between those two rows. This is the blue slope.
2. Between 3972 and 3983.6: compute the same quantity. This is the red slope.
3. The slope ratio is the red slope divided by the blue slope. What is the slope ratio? -1.8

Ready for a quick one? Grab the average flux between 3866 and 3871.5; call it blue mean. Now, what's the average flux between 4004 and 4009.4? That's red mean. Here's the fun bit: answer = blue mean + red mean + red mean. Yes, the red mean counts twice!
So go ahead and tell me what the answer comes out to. 85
